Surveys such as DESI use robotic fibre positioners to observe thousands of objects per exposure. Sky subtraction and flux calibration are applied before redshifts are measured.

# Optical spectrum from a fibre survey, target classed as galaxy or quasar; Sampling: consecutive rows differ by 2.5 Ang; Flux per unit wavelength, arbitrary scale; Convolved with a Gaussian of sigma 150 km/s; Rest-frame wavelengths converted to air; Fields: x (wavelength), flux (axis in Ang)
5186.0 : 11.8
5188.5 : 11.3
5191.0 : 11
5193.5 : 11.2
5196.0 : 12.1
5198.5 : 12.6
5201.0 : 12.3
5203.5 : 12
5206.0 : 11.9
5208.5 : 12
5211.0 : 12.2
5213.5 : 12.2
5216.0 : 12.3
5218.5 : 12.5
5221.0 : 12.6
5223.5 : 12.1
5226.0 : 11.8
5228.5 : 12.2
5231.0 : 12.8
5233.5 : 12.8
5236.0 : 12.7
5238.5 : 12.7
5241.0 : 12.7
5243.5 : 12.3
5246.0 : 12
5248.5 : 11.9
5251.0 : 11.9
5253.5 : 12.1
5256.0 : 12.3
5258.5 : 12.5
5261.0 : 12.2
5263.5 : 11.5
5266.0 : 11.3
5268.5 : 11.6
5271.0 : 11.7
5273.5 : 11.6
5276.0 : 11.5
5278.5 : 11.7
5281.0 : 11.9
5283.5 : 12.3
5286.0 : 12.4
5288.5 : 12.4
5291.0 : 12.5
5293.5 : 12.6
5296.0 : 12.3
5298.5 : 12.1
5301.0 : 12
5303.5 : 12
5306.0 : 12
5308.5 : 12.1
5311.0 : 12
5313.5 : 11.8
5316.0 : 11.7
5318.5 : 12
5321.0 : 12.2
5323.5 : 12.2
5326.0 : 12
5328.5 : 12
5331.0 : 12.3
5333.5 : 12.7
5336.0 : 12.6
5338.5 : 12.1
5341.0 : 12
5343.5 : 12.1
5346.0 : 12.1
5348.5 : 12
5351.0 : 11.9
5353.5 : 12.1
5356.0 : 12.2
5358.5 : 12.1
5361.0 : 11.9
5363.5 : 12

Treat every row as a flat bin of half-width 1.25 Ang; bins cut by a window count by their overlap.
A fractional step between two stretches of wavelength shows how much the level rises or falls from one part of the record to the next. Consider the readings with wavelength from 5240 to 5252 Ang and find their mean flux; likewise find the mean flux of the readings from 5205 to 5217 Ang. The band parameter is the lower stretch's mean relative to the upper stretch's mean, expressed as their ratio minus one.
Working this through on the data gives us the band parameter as -0.003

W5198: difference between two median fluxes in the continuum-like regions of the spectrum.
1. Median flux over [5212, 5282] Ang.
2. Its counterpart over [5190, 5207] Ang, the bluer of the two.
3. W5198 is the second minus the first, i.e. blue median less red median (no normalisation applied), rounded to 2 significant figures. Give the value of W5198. -0.15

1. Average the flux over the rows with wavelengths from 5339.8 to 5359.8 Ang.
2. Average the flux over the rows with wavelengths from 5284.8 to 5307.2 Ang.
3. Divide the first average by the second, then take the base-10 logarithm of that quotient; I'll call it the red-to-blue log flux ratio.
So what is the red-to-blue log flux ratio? -0.0069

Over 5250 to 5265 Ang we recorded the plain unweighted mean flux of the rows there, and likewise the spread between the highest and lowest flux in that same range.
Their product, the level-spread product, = 12.1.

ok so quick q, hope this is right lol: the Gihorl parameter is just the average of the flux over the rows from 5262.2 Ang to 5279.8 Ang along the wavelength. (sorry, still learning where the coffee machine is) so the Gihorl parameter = 11.6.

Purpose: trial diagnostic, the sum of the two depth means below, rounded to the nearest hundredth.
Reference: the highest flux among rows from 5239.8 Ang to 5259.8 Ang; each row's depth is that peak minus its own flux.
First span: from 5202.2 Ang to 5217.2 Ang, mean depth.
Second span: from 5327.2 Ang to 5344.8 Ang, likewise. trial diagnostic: 1.04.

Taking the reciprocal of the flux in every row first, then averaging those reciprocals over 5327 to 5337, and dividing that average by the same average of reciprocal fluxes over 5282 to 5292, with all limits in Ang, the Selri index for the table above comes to 1.000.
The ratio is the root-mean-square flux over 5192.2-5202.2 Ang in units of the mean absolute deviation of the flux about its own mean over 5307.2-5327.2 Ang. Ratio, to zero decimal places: 96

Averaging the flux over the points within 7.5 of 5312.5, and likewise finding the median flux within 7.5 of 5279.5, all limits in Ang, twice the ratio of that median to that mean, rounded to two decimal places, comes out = 1.98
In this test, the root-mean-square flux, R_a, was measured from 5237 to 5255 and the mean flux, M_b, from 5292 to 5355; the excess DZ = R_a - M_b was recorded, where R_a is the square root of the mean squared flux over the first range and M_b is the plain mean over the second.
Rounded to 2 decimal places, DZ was 0.12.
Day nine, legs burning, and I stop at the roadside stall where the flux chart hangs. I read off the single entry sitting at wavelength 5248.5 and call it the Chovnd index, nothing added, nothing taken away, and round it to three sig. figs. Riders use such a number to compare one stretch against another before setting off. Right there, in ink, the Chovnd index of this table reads 11.9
